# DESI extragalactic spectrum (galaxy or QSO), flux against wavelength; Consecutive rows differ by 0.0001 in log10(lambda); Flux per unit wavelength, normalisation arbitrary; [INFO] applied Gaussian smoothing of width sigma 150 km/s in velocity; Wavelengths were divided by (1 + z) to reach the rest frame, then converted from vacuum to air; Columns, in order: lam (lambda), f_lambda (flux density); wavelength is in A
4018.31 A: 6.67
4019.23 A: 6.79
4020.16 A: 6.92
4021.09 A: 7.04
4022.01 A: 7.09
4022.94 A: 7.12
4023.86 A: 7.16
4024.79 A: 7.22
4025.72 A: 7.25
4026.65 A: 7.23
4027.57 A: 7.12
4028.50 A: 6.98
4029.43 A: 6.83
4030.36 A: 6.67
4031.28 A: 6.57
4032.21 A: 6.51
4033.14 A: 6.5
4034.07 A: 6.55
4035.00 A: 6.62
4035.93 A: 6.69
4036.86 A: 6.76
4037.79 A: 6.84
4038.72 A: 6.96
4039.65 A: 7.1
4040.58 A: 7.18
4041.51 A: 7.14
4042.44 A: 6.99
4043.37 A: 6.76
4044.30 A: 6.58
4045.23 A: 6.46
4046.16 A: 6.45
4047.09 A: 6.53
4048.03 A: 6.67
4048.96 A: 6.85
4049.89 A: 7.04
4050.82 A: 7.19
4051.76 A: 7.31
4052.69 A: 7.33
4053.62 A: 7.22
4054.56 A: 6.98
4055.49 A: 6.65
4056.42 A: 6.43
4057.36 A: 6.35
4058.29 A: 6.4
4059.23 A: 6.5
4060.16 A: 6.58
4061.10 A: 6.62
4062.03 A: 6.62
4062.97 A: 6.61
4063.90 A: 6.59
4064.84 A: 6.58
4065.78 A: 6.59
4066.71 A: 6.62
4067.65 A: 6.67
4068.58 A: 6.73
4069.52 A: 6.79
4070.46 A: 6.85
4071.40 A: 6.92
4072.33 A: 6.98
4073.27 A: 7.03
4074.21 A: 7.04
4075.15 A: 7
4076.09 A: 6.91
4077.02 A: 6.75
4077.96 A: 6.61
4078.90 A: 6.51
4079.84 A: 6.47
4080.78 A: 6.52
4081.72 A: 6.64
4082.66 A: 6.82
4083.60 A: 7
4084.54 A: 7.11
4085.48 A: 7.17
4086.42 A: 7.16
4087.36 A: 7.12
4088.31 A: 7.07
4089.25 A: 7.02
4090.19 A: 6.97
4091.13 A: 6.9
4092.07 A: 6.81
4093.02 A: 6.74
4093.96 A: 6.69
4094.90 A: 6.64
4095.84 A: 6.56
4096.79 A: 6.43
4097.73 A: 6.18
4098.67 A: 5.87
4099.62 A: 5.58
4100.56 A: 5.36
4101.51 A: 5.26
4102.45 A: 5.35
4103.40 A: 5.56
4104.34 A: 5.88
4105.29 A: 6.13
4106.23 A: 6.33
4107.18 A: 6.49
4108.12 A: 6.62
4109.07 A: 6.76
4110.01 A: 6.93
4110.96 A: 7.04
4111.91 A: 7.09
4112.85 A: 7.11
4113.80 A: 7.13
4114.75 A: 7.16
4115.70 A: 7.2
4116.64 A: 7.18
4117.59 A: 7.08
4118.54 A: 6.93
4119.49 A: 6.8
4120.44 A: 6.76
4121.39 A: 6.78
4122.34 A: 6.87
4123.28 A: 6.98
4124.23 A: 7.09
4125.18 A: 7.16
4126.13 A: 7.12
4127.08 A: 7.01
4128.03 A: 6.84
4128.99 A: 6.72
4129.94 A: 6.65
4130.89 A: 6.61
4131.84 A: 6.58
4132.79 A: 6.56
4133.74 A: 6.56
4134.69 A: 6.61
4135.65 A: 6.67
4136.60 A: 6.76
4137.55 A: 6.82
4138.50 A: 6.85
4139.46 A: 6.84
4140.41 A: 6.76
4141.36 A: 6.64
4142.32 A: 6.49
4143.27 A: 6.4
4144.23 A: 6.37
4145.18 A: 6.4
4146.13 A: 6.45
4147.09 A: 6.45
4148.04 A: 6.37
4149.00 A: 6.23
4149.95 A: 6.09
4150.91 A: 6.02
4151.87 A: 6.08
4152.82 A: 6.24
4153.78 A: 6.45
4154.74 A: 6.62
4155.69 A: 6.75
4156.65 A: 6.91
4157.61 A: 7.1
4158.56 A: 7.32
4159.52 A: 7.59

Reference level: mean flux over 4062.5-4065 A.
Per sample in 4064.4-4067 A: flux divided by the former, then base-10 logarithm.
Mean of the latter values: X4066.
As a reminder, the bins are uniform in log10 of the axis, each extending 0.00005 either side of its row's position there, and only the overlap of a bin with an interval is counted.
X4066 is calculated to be 0.000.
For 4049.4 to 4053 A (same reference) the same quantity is 0.039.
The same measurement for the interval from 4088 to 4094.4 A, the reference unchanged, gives 0.019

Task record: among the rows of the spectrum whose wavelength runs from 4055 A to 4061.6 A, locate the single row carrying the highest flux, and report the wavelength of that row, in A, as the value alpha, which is 4055.49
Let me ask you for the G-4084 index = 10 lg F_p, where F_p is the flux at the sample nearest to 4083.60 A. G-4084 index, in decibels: 8.45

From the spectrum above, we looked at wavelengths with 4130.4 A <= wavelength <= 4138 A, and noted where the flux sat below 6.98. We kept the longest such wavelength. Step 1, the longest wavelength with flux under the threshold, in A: 4137.55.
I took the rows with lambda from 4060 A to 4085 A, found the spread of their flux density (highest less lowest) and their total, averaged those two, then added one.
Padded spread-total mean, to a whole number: 92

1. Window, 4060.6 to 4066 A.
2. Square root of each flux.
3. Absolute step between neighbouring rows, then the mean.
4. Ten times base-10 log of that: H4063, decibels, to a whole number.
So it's -27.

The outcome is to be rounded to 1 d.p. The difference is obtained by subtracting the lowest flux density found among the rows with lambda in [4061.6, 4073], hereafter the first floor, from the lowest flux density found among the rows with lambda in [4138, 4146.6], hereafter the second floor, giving -0.2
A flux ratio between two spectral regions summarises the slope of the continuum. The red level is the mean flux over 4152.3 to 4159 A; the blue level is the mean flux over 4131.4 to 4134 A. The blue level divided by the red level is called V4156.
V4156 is 0.97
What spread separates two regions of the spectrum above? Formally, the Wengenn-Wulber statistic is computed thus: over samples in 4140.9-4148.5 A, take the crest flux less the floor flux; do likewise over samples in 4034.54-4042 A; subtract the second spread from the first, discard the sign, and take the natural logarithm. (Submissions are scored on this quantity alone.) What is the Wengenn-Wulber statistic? -1.24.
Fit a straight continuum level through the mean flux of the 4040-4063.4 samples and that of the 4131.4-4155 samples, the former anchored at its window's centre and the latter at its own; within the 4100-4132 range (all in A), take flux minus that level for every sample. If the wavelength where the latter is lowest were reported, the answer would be 4101.51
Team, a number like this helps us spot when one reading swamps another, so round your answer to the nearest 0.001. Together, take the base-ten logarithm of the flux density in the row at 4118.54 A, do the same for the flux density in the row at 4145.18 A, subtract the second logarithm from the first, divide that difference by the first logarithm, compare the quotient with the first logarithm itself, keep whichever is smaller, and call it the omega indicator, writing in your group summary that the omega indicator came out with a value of 0.041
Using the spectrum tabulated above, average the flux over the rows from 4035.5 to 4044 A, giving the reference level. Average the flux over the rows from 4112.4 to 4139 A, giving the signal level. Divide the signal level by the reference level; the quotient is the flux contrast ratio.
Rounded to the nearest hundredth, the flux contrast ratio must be 0.99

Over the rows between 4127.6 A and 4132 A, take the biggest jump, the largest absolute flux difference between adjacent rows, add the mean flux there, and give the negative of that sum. -6.80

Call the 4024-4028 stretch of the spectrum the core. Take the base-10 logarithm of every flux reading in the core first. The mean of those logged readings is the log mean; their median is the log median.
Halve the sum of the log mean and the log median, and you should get 0.858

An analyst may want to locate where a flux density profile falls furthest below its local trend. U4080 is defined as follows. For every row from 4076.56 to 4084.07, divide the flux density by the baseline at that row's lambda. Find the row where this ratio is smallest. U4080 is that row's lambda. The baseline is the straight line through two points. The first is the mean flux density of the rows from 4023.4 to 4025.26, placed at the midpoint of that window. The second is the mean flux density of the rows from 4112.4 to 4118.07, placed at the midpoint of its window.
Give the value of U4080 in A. 4079.84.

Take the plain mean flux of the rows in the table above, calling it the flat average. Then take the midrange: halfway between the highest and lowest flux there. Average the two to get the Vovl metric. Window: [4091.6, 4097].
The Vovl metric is 6.63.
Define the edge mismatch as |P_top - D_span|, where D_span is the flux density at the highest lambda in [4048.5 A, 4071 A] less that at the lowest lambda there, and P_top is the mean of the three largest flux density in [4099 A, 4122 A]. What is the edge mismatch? 7.18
